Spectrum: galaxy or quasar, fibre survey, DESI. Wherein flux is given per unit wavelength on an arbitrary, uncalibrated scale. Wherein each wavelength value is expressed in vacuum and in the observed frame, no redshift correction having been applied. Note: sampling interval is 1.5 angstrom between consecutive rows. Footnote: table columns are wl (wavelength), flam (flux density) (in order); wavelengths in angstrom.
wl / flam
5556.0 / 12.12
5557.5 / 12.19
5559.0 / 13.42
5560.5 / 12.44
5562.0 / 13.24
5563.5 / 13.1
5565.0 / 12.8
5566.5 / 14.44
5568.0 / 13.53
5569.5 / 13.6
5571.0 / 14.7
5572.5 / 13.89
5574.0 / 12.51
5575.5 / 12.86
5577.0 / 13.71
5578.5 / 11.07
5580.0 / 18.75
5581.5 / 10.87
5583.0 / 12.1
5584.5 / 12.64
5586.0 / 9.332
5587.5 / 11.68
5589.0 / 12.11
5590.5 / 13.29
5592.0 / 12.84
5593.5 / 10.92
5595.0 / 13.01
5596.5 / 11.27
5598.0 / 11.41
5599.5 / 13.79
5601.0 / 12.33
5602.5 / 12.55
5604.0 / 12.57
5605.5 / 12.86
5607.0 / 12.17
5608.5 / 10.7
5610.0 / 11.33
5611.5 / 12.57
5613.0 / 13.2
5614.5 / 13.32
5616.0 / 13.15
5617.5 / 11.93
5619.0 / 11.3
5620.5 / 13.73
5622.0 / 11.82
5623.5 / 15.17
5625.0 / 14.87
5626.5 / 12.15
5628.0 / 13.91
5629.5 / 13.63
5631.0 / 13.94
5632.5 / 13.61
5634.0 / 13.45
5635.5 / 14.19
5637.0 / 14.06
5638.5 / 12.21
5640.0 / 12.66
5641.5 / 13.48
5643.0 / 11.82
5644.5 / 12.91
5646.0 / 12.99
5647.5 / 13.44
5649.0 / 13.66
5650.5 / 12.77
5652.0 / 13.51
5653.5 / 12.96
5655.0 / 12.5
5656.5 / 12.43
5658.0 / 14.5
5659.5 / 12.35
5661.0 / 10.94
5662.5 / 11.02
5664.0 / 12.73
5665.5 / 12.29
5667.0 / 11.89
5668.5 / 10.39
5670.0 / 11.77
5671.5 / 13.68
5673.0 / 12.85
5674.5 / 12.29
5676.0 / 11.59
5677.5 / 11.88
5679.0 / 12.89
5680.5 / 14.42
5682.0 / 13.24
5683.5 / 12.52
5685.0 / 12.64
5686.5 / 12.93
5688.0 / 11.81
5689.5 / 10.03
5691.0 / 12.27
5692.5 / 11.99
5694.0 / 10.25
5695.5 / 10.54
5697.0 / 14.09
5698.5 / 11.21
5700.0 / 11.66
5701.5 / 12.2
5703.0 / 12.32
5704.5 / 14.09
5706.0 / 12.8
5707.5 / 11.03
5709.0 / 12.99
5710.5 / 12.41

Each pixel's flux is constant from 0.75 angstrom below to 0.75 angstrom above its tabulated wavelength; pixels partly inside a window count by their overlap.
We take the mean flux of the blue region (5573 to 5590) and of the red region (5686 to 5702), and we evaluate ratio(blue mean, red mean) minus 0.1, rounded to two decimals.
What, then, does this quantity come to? 0.97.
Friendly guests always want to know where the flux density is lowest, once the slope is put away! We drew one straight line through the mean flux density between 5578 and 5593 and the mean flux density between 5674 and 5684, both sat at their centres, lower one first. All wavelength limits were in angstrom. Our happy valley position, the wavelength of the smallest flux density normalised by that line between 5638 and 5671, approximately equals 5668.5 angstrom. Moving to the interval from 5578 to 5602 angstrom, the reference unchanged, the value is 5586.0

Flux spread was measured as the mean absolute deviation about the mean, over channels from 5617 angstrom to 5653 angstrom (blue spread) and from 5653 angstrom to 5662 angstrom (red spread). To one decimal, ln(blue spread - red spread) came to -2.9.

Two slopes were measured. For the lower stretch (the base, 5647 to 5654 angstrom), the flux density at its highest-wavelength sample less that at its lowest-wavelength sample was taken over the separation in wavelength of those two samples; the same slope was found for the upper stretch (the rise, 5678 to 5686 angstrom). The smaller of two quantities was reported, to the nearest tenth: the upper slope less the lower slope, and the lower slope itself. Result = -0.1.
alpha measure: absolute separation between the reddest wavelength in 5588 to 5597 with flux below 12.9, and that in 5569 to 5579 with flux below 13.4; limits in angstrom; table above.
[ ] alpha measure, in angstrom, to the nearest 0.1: 18.0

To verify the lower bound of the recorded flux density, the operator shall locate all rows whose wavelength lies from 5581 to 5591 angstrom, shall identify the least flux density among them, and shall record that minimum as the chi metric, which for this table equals 9.332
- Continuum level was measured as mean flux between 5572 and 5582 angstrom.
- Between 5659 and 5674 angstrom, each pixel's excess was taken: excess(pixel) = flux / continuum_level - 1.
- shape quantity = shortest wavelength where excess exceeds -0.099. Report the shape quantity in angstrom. 5659.5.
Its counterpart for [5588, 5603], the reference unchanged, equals 5589.0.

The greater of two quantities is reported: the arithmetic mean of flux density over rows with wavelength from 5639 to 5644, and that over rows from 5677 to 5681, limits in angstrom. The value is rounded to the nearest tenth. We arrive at 13.1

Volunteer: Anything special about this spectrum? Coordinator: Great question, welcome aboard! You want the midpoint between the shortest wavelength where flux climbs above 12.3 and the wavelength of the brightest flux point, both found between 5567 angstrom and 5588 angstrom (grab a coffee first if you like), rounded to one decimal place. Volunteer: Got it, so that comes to 5574.0 angstrom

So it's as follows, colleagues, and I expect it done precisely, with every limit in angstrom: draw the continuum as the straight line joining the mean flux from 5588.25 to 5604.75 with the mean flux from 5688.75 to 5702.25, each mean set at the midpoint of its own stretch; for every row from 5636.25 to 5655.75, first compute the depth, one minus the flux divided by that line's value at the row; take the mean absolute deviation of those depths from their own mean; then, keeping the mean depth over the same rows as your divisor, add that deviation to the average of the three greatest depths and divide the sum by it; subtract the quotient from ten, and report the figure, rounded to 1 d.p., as 10.3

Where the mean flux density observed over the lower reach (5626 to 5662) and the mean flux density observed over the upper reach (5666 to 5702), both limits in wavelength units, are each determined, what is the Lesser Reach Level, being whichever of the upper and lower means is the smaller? 12.13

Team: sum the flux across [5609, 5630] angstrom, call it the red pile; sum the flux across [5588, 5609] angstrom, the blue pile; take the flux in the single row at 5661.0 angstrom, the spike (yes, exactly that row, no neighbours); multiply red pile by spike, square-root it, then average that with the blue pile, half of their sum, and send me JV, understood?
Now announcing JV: 108.2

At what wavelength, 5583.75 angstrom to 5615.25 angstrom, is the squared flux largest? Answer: 5599.5 angstrom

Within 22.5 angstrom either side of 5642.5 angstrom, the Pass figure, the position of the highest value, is 5623.5 angstrom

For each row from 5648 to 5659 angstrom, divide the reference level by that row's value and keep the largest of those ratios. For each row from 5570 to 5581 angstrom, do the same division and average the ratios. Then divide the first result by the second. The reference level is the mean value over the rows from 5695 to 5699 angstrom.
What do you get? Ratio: 1.09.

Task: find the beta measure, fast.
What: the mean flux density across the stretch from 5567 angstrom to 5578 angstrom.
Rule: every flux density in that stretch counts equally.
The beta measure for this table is 13.5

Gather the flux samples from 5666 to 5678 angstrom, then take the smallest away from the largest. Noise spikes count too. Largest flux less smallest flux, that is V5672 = 3.3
